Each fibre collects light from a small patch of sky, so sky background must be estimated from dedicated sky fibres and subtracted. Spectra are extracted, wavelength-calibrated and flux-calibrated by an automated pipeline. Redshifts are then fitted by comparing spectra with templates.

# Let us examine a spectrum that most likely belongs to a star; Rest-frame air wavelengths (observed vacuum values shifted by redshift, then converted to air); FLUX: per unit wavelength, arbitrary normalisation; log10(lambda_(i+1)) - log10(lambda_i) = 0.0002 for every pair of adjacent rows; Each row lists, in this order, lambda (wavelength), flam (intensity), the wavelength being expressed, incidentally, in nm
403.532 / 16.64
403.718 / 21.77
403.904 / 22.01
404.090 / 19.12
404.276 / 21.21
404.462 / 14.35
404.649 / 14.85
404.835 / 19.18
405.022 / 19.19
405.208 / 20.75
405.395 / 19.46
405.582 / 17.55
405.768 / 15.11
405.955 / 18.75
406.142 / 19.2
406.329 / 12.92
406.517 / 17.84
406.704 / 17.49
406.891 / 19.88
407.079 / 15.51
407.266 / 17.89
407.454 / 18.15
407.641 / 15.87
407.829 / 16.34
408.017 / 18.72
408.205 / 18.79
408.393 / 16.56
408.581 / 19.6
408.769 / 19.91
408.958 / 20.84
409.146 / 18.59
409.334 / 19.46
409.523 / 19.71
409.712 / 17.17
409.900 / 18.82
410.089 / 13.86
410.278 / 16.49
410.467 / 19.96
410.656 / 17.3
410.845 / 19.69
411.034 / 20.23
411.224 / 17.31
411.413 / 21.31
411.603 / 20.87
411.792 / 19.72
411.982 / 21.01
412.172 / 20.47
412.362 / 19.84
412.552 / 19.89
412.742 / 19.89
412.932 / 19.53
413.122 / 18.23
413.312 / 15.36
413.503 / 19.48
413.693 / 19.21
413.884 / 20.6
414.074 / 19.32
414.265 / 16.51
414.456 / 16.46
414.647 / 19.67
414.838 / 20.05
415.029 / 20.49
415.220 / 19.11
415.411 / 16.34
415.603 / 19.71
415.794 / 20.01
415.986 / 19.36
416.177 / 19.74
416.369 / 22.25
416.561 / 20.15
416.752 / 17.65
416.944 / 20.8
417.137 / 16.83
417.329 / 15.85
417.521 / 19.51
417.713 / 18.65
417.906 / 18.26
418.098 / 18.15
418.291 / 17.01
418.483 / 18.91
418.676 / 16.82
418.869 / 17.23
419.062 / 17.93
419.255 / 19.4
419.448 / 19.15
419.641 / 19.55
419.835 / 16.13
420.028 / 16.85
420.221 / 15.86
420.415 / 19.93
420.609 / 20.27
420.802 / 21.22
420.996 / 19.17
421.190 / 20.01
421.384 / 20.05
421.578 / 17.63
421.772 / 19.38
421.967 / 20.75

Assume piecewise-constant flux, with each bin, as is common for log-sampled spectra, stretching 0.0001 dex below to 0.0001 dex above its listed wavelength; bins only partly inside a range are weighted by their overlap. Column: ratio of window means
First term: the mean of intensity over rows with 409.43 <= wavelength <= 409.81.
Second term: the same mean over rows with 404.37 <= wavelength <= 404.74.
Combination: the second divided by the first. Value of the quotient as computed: 0.79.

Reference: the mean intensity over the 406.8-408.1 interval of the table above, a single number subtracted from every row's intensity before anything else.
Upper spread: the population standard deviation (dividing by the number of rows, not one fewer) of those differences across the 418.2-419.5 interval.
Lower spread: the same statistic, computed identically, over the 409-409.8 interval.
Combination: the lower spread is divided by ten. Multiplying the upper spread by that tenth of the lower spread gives 0.10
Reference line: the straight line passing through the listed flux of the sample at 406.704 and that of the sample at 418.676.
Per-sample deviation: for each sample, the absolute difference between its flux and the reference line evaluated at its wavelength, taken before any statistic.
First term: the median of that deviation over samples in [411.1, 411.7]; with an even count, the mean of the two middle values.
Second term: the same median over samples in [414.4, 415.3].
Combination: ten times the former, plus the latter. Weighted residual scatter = 39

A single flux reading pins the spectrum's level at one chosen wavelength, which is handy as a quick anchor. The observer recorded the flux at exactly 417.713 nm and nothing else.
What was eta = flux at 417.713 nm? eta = 18.65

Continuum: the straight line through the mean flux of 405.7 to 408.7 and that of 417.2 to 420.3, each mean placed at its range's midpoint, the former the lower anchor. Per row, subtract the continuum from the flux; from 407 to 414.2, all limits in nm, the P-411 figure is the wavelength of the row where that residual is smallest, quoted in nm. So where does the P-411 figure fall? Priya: 410.089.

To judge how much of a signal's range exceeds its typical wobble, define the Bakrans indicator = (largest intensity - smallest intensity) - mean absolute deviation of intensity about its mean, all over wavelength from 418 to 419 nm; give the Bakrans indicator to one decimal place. 1.4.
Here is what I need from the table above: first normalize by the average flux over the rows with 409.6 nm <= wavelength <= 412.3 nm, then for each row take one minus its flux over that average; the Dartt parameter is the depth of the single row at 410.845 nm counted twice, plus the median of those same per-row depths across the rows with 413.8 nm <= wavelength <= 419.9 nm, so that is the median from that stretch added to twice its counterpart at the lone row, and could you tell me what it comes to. -0.10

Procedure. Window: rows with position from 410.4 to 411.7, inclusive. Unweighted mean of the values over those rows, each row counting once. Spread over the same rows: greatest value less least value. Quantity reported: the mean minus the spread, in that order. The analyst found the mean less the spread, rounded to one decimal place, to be 15.5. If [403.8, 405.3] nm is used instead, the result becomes 11.2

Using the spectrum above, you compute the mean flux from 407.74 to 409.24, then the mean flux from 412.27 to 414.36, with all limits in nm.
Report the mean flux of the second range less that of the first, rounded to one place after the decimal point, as 0.2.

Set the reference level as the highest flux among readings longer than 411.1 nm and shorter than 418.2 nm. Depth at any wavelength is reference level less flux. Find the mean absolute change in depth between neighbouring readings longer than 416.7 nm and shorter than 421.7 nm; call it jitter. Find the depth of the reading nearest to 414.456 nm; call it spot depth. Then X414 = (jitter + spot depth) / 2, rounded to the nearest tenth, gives 3.6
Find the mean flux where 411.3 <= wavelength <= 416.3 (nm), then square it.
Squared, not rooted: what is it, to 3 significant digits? 373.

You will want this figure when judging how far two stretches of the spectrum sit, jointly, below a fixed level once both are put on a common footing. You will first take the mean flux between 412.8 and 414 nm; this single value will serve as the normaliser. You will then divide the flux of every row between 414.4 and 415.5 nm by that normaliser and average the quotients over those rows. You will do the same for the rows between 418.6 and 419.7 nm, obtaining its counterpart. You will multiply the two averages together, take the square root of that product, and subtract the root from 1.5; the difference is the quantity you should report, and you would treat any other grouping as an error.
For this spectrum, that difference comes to 0.512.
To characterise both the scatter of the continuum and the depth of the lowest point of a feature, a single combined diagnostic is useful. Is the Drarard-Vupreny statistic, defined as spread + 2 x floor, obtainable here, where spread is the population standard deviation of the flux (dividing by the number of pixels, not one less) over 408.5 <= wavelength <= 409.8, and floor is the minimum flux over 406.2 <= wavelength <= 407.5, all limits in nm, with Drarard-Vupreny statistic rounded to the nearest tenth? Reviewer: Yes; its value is 26.9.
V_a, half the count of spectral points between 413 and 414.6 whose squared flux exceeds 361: 2.0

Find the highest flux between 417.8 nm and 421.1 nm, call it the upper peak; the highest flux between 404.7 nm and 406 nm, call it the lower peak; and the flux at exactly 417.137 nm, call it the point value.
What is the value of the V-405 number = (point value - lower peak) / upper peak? -0.18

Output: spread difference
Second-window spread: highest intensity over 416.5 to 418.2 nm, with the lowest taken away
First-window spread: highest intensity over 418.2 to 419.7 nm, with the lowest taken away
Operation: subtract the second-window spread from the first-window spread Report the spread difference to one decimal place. -2.2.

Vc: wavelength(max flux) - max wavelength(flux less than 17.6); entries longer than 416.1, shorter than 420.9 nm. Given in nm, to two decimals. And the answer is -3.85 nm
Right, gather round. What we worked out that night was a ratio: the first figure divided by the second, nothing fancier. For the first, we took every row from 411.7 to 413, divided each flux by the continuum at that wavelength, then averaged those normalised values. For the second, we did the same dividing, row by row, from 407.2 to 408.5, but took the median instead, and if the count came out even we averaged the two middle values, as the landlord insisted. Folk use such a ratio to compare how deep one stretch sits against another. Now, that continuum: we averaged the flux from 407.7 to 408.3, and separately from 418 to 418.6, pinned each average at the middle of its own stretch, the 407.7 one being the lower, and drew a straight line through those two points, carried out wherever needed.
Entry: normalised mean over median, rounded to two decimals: 1.12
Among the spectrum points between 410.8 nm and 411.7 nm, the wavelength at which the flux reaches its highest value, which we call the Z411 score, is 411.413 nm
